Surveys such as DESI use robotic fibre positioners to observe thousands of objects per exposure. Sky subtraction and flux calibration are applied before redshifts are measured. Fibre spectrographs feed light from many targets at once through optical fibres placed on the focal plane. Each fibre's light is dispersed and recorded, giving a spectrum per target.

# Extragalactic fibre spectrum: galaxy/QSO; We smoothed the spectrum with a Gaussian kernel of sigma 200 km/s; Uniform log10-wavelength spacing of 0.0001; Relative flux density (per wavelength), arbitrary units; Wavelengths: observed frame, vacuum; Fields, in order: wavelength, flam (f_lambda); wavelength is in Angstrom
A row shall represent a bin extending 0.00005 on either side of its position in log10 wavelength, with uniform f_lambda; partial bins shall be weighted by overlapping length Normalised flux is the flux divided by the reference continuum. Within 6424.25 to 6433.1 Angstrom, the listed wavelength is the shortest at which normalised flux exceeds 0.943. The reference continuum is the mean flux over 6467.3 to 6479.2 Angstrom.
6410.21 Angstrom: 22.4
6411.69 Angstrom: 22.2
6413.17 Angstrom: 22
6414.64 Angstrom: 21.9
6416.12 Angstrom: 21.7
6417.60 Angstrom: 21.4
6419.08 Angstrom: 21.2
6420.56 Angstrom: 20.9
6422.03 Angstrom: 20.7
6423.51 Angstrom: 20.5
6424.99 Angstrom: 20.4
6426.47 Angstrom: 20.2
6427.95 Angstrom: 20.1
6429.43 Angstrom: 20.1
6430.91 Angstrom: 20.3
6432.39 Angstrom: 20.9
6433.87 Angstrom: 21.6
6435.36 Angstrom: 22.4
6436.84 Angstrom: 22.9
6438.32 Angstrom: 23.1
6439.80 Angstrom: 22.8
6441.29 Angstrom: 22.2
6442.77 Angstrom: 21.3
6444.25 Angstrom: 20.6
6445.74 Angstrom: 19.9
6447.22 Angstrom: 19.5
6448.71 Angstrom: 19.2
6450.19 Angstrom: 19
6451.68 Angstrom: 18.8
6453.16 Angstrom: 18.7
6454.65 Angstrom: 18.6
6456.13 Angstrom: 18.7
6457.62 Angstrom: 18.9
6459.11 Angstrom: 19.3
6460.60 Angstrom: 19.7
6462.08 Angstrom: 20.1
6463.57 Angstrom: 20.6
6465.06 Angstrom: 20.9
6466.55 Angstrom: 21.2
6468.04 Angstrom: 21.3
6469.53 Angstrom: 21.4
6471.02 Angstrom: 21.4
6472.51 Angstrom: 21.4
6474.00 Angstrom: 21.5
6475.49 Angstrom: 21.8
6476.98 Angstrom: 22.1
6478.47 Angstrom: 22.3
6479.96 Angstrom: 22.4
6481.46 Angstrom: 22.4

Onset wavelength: 6432.39 Angstrom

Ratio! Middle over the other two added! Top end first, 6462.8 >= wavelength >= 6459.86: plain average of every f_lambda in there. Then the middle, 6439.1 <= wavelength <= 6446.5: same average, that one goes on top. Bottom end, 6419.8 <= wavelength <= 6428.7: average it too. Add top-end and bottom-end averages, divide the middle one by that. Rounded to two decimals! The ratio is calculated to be 0.53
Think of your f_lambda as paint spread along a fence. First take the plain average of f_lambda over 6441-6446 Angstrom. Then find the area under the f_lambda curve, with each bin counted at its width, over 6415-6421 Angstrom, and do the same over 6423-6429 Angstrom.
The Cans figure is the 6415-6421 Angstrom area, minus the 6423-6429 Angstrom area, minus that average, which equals -15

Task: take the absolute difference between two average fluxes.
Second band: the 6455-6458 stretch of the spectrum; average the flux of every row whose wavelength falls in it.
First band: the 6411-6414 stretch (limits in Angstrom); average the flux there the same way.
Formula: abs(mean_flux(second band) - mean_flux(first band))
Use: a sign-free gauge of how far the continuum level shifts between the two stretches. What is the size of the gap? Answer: 3.3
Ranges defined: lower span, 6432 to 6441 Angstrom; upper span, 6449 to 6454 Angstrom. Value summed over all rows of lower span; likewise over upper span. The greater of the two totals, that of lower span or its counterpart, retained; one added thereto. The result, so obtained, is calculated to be 135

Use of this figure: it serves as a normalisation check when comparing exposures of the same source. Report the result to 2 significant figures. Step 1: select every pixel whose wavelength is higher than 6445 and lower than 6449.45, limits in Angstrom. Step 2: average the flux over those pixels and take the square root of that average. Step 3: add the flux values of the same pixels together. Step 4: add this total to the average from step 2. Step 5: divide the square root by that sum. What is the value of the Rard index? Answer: 0.057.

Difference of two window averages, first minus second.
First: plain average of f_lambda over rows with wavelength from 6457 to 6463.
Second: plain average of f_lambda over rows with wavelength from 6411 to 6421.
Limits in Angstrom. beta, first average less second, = -2.1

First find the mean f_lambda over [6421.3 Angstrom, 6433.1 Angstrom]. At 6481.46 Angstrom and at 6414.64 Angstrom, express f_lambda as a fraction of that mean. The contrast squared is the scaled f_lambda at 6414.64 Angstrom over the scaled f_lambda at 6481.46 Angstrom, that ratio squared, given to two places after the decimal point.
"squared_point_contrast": 0.96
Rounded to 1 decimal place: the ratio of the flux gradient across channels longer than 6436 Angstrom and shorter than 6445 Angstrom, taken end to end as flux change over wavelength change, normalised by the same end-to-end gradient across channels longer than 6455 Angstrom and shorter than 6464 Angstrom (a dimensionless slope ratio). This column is -1.2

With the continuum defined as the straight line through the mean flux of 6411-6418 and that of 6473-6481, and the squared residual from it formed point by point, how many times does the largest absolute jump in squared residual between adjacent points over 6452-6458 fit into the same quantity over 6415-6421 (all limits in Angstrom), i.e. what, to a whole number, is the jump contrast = 0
